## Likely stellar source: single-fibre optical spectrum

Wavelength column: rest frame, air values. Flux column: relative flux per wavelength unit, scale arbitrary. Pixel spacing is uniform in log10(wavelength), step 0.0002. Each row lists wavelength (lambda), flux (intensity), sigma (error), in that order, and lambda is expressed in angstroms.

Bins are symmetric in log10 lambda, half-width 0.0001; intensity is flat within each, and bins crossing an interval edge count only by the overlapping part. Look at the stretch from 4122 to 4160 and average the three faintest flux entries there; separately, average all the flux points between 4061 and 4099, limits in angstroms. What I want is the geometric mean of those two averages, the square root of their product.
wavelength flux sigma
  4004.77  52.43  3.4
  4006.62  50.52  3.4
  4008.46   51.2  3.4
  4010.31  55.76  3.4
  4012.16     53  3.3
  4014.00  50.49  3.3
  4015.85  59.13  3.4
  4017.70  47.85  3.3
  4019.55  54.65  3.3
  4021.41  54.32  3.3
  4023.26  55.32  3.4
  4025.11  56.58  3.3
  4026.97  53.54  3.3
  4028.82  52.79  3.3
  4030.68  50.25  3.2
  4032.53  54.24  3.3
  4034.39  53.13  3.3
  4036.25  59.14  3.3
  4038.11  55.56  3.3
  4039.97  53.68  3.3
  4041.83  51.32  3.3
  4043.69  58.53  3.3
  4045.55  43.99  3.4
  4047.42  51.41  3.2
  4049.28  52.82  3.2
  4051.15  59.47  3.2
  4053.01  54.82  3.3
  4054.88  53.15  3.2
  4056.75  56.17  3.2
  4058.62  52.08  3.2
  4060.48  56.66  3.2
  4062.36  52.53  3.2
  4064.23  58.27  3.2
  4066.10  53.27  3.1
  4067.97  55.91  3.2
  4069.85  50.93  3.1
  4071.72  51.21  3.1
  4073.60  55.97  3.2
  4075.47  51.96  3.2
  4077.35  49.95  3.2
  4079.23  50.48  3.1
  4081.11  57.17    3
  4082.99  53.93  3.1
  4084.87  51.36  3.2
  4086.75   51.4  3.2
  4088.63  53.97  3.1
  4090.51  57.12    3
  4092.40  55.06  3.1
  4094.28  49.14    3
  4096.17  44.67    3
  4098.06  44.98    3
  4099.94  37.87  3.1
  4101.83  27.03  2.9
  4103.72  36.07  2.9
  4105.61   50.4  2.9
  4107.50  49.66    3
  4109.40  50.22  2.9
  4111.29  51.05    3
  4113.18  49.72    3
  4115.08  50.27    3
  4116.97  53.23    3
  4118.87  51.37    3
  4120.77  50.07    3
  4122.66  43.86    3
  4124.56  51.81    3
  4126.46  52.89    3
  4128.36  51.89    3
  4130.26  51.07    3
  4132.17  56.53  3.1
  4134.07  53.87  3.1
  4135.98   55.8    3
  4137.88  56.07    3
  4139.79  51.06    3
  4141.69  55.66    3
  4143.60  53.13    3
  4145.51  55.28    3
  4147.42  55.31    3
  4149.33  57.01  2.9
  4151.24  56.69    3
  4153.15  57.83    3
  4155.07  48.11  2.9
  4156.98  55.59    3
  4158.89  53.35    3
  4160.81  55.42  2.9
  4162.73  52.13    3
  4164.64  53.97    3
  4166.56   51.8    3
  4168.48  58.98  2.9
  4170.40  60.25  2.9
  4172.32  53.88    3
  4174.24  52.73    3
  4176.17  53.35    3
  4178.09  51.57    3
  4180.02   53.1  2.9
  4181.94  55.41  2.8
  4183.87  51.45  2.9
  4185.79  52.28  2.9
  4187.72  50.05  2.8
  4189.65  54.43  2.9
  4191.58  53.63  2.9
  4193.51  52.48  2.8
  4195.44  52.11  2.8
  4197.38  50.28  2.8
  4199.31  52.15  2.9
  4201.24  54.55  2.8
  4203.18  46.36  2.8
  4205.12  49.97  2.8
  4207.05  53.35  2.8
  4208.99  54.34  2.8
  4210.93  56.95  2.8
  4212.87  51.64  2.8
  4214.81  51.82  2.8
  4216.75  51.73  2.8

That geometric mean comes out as 50.0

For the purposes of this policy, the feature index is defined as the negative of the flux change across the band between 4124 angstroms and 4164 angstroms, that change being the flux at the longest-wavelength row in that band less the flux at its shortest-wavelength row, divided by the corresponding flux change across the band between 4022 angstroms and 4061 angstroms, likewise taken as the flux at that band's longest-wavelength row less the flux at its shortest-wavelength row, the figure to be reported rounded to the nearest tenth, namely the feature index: -0.2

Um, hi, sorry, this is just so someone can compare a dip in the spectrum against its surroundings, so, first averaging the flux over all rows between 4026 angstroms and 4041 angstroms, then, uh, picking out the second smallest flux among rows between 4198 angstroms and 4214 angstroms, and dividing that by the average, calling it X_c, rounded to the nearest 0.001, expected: 0.925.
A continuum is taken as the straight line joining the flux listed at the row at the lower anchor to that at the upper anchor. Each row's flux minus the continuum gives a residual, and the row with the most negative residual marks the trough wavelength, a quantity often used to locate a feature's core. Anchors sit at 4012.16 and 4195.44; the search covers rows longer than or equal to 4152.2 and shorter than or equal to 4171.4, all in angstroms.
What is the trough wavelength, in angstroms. 4155.07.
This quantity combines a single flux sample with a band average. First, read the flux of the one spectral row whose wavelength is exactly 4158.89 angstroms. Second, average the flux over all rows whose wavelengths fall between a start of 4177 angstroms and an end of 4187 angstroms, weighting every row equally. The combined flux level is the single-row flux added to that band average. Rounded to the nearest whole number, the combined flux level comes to 106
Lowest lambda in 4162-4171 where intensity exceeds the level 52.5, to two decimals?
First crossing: 4164.64 angstroms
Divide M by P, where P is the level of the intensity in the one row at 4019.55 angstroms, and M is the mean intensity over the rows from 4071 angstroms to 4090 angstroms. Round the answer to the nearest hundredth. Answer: 0.97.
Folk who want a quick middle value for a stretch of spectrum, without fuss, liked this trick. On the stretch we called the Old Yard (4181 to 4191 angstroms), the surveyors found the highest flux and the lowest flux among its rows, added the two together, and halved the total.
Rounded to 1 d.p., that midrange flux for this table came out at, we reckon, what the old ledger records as 52.7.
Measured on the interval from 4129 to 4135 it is 53.8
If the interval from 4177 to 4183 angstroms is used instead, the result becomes 53.5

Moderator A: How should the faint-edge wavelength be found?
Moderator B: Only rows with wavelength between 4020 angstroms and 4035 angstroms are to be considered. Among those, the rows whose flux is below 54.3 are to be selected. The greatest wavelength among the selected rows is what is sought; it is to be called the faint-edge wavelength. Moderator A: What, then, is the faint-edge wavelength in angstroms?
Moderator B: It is 4034.39 angstroms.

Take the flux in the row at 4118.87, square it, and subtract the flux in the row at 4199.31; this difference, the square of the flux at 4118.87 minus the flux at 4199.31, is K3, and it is 2587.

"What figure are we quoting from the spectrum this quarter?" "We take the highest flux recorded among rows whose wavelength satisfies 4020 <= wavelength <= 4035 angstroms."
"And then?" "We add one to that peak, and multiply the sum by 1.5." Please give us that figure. 86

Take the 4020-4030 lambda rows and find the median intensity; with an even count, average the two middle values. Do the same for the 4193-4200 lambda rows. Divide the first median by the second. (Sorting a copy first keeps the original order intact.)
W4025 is 1.04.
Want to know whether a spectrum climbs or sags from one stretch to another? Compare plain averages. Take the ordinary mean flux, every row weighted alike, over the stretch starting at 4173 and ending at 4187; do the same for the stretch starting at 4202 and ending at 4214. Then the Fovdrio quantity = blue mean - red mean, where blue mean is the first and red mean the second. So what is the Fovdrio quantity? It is 0.7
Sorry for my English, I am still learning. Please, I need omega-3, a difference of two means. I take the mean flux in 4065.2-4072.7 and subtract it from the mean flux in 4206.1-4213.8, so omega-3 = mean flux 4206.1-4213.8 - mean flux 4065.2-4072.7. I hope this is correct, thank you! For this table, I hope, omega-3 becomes 1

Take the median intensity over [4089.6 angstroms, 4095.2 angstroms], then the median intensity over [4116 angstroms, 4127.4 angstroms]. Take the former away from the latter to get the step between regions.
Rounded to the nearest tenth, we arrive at -3.5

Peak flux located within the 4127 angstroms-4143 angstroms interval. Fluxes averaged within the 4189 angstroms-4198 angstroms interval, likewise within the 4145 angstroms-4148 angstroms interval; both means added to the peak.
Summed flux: 164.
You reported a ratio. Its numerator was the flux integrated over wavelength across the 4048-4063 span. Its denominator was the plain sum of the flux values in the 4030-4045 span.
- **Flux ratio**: 1.88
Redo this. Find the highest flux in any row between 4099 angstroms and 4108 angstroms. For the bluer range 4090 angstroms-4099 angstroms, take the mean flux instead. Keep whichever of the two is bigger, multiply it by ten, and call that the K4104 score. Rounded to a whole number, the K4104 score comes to 504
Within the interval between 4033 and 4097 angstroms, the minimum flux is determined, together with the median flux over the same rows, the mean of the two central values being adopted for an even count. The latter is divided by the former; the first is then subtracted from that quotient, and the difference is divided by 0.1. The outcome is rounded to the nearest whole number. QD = -428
